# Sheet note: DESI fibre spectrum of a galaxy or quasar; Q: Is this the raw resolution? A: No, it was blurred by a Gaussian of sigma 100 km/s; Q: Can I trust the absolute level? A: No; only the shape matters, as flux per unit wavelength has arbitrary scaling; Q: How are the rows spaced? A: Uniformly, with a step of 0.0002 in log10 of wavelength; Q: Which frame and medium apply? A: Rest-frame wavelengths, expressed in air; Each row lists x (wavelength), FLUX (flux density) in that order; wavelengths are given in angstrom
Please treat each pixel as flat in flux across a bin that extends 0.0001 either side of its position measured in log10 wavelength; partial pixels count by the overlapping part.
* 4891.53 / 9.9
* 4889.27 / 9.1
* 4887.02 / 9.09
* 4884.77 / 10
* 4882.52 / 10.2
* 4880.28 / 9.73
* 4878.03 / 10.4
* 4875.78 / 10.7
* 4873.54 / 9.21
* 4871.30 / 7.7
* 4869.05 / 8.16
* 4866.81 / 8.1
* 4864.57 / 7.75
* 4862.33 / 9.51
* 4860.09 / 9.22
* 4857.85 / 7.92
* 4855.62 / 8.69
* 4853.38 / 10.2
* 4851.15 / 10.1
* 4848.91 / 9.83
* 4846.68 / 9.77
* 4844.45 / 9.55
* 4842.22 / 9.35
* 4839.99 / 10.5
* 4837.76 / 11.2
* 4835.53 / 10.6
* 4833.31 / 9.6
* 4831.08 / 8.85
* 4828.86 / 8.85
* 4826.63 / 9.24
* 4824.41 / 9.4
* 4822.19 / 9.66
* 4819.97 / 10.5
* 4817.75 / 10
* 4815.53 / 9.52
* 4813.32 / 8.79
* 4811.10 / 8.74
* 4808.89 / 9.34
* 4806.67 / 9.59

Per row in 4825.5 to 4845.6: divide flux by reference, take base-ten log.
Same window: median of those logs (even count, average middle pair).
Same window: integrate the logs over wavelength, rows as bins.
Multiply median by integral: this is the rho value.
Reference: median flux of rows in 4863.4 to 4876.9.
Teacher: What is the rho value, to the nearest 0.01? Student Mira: 0.11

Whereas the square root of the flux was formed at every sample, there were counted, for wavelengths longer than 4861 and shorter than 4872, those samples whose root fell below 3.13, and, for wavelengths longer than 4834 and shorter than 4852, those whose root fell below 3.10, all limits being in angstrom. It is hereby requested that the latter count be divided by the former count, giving 0.4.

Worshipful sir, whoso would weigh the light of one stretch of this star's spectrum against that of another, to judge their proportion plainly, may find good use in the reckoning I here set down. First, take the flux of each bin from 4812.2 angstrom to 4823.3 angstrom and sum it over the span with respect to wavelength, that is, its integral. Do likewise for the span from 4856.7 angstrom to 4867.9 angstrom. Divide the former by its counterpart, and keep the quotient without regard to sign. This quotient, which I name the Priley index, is 1.13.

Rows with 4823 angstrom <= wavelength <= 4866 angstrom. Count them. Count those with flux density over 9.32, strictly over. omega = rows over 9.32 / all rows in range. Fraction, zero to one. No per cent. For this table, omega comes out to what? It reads 0.63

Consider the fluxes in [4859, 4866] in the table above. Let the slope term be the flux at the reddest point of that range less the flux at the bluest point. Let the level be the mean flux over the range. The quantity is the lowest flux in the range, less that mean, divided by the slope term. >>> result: 0.7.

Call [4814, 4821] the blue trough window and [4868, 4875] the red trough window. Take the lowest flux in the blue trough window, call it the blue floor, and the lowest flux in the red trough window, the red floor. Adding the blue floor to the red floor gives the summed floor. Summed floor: 17.2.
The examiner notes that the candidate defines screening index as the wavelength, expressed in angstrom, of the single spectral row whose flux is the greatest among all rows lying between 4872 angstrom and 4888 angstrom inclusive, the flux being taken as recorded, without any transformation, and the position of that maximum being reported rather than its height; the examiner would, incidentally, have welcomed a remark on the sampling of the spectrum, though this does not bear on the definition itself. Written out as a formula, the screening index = 4875.78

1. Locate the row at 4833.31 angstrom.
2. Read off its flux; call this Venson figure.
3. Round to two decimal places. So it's 9.60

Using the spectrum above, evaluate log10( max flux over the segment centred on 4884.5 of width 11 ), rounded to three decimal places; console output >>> 1.009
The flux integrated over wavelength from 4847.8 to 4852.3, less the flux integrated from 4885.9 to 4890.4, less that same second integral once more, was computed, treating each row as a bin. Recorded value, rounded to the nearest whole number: -37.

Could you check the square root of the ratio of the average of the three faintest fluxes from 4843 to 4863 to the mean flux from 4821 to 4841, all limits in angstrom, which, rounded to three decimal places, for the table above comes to 0.939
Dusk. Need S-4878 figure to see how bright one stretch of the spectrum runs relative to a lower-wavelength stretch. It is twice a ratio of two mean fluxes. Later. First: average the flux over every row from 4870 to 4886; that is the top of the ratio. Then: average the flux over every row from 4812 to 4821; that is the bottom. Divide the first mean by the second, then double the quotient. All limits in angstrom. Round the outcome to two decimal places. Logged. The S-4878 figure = 2.00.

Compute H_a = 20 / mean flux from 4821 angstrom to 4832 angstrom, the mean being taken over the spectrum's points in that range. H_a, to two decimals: 2.17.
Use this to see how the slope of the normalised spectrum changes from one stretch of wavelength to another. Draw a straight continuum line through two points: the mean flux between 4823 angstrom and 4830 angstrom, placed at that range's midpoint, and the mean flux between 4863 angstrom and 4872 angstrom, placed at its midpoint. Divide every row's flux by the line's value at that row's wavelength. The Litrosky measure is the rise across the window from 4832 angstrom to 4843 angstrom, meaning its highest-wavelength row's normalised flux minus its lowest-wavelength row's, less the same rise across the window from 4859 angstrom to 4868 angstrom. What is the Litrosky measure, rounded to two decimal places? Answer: 0.12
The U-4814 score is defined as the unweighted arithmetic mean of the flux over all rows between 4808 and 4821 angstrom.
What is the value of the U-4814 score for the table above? 9.5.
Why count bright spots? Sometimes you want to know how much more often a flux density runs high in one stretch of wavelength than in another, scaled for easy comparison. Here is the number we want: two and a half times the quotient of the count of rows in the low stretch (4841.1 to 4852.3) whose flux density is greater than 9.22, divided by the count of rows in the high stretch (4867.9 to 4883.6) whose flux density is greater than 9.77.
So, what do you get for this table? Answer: 4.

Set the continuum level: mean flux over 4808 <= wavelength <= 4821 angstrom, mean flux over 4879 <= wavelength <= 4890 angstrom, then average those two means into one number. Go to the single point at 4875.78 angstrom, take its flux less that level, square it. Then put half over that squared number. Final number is 0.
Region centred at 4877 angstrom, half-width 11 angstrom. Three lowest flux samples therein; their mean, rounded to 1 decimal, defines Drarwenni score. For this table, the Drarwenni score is 8.0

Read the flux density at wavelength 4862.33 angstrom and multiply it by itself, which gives 90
